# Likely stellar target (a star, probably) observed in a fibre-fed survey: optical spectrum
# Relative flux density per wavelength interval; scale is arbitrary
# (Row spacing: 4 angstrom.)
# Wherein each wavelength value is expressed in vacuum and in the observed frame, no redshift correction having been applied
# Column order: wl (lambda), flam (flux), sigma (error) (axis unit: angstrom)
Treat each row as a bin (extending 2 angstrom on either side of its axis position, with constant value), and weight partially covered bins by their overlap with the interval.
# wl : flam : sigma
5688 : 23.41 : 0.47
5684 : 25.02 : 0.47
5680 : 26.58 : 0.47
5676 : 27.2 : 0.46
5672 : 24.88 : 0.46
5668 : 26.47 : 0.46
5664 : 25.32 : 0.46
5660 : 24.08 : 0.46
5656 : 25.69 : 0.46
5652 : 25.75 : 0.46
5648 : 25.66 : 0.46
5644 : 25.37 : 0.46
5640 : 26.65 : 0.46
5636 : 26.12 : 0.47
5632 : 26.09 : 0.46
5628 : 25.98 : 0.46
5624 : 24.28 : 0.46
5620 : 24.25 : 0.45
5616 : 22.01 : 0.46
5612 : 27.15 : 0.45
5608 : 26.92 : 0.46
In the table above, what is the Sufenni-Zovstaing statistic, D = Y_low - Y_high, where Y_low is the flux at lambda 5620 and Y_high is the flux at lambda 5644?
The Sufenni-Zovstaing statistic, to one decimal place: -1.1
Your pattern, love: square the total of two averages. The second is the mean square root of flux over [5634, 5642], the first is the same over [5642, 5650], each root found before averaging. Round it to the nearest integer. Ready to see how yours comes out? 104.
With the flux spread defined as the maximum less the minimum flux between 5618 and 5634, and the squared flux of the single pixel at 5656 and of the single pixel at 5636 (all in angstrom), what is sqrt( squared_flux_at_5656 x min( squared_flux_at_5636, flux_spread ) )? 35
